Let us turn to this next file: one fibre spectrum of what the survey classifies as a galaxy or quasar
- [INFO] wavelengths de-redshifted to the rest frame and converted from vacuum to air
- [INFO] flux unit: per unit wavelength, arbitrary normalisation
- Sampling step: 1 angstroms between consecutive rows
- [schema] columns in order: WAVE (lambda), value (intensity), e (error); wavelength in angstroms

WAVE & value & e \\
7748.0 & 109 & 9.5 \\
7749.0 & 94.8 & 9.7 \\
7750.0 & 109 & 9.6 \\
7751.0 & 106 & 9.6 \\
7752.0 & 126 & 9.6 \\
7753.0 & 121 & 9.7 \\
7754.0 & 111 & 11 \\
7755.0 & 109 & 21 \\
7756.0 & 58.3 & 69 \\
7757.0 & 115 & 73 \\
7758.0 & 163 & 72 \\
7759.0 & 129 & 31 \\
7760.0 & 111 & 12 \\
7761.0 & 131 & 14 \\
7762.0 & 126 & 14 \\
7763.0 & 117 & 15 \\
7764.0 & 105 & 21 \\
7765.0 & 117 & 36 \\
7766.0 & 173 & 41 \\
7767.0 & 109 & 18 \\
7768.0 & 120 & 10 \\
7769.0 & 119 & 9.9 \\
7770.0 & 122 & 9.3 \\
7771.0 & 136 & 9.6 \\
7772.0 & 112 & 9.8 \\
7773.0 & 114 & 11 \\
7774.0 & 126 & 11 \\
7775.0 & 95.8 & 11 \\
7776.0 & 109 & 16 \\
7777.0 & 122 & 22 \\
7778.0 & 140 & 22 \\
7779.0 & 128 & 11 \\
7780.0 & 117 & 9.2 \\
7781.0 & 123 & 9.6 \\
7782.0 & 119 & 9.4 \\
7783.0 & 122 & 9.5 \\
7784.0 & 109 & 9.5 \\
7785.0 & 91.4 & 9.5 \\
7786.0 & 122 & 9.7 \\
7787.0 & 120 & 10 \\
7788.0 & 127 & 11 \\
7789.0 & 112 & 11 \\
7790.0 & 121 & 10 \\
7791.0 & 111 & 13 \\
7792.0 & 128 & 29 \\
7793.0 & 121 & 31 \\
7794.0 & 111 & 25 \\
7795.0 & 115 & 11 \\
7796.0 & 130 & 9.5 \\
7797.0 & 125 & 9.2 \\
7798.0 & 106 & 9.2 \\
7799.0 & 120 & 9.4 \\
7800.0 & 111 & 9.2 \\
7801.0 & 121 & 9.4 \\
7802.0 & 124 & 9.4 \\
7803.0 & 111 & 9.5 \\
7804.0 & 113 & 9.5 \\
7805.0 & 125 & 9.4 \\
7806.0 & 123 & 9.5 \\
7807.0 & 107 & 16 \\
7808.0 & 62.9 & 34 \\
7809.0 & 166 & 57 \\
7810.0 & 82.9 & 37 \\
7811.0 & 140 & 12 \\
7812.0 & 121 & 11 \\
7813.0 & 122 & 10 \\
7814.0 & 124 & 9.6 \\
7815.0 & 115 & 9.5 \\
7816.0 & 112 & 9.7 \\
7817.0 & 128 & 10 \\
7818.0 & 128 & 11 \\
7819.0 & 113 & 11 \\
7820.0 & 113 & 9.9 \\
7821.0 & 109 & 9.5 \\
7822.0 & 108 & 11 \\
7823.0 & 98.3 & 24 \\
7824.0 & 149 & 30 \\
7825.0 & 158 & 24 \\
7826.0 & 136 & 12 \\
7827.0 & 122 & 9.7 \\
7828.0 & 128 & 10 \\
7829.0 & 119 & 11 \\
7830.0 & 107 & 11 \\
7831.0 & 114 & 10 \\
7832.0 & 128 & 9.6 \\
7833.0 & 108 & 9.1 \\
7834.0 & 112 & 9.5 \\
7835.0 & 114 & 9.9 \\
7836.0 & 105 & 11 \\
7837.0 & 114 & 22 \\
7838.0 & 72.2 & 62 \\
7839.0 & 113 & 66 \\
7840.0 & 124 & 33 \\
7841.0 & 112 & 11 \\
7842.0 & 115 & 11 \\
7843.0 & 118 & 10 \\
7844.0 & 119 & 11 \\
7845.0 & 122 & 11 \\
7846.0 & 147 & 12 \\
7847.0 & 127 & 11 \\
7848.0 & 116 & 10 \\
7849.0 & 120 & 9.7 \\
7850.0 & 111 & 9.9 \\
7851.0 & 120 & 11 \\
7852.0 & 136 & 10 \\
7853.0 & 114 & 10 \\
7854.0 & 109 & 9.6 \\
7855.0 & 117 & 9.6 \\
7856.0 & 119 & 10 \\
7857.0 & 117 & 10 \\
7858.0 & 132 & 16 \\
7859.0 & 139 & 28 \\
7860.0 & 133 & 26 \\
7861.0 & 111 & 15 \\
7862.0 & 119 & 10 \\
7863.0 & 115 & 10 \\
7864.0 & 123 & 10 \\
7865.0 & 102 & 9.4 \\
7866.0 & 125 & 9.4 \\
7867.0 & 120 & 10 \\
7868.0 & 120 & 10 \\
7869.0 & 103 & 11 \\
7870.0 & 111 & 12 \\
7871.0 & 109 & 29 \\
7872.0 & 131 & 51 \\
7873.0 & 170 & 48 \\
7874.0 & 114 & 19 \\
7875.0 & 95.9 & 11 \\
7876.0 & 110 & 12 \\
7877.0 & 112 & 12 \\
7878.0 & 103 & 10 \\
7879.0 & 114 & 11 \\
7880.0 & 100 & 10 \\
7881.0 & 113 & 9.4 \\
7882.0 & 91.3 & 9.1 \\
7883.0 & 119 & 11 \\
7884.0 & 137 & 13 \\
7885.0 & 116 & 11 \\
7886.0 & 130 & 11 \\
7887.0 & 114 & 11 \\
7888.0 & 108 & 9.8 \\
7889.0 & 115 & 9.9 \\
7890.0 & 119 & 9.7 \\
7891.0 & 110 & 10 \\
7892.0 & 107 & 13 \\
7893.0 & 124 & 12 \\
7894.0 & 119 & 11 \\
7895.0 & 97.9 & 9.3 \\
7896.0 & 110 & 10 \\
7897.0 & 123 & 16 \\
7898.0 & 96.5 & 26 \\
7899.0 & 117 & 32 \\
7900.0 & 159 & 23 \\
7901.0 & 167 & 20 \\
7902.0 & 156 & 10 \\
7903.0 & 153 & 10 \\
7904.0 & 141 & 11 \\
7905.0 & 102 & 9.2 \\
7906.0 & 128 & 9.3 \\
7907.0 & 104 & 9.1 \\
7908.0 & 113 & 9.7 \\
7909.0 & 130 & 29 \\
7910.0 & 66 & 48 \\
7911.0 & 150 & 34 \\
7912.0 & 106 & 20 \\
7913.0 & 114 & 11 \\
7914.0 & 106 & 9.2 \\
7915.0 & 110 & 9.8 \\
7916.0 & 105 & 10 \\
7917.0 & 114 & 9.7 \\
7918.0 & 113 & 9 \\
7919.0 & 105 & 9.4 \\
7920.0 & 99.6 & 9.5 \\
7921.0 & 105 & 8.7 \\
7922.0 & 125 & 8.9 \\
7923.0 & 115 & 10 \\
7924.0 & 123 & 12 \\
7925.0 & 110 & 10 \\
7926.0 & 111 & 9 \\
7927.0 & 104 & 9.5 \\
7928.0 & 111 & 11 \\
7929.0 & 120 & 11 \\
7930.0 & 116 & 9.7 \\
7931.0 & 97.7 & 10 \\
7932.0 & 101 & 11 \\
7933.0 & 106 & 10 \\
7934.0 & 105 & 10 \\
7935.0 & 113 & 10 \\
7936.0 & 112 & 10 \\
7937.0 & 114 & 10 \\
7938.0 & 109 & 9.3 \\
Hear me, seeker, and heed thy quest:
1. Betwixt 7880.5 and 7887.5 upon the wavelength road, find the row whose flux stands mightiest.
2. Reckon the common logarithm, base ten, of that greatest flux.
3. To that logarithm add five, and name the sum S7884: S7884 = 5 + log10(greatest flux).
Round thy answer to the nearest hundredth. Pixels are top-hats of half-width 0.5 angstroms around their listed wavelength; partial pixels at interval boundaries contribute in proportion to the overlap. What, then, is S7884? 7.14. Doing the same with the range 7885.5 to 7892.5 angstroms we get 7.11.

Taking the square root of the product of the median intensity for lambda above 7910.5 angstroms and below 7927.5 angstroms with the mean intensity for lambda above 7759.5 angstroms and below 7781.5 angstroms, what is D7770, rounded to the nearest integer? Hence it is 116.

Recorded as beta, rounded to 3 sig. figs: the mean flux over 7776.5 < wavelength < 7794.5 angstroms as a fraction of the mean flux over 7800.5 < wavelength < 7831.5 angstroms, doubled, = 2.00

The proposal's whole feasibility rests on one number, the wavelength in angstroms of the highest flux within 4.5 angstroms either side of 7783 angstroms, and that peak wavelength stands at 7779.0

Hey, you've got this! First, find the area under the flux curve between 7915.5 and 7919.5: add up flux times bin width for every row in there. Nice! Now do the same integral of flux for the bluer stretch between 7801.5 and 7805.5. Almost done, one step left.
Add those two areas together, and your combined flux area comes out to 910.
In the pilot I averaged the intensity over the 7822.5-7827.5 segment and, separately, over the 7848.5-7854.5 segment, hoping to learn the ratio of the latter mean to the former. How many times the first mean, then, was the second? 0.89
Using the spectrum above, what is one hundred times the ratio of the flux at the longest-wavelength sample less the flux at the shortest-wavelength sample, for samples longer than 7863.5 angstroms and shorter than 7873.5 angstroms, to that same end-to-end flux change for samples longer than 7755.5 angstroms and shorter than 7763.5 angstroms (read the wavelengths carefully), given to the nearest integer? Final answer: 80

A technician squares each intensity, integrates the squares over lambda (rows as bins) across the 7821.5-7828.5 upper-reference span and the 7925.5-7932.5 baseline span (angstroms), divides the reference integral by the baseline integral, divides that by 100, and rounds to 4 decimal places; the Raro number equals 0.0142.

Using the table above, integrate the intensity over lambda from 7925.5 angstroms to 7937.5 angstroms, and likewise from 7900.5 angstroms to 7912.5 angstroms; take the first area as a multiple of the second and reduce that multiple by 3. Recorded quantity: -2.14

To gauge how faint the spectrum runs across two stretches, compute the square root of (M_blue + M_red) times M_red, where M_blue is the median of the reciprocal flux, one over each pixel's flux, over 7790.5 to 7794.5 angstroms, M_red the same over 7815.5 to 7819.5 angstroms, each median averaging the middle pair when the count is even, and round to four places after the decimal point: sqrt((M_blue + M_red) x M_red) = 0.0119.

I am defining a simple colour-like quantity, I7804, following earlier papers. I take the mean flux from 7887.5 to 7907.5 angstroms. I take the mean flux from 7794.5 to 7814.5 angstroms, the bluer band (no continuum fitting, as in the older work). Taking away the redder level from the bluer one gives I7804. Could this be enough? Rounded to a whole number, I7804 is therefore -5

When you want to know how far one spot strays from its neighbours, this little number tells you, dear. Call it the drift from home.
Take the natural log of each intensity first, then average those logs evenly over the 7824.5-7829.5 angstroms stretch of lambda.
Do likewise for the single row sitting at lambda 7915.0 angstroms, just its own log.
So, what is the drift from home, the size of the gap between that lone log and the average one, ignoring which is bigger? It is 0.18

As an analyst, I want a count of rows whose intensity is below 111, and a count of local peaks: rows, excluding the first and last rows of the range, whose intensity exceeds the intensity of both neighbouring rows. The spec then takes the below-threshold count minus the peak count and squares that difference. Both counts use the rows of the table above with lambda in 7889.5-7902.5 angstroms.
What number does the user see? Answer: 4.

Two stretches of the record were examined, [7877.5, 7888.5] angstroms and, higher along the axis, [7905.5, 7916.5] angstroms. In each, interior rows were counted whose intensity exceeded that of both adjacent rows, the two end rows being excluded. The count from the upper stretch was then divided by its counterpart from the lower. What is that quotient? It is 1.00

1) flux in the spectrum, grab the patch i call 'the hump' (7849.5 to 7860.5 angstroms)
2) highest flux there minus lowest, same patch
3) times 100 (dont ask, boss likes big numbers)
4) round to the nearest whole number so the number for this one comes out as 3000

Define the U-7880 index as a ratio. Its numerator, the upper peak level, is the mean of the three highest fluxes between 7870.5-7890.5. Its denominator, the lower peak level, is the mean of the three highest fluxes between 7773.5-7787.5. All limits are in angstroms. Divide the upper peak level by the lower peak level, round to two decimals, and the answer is 1.11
